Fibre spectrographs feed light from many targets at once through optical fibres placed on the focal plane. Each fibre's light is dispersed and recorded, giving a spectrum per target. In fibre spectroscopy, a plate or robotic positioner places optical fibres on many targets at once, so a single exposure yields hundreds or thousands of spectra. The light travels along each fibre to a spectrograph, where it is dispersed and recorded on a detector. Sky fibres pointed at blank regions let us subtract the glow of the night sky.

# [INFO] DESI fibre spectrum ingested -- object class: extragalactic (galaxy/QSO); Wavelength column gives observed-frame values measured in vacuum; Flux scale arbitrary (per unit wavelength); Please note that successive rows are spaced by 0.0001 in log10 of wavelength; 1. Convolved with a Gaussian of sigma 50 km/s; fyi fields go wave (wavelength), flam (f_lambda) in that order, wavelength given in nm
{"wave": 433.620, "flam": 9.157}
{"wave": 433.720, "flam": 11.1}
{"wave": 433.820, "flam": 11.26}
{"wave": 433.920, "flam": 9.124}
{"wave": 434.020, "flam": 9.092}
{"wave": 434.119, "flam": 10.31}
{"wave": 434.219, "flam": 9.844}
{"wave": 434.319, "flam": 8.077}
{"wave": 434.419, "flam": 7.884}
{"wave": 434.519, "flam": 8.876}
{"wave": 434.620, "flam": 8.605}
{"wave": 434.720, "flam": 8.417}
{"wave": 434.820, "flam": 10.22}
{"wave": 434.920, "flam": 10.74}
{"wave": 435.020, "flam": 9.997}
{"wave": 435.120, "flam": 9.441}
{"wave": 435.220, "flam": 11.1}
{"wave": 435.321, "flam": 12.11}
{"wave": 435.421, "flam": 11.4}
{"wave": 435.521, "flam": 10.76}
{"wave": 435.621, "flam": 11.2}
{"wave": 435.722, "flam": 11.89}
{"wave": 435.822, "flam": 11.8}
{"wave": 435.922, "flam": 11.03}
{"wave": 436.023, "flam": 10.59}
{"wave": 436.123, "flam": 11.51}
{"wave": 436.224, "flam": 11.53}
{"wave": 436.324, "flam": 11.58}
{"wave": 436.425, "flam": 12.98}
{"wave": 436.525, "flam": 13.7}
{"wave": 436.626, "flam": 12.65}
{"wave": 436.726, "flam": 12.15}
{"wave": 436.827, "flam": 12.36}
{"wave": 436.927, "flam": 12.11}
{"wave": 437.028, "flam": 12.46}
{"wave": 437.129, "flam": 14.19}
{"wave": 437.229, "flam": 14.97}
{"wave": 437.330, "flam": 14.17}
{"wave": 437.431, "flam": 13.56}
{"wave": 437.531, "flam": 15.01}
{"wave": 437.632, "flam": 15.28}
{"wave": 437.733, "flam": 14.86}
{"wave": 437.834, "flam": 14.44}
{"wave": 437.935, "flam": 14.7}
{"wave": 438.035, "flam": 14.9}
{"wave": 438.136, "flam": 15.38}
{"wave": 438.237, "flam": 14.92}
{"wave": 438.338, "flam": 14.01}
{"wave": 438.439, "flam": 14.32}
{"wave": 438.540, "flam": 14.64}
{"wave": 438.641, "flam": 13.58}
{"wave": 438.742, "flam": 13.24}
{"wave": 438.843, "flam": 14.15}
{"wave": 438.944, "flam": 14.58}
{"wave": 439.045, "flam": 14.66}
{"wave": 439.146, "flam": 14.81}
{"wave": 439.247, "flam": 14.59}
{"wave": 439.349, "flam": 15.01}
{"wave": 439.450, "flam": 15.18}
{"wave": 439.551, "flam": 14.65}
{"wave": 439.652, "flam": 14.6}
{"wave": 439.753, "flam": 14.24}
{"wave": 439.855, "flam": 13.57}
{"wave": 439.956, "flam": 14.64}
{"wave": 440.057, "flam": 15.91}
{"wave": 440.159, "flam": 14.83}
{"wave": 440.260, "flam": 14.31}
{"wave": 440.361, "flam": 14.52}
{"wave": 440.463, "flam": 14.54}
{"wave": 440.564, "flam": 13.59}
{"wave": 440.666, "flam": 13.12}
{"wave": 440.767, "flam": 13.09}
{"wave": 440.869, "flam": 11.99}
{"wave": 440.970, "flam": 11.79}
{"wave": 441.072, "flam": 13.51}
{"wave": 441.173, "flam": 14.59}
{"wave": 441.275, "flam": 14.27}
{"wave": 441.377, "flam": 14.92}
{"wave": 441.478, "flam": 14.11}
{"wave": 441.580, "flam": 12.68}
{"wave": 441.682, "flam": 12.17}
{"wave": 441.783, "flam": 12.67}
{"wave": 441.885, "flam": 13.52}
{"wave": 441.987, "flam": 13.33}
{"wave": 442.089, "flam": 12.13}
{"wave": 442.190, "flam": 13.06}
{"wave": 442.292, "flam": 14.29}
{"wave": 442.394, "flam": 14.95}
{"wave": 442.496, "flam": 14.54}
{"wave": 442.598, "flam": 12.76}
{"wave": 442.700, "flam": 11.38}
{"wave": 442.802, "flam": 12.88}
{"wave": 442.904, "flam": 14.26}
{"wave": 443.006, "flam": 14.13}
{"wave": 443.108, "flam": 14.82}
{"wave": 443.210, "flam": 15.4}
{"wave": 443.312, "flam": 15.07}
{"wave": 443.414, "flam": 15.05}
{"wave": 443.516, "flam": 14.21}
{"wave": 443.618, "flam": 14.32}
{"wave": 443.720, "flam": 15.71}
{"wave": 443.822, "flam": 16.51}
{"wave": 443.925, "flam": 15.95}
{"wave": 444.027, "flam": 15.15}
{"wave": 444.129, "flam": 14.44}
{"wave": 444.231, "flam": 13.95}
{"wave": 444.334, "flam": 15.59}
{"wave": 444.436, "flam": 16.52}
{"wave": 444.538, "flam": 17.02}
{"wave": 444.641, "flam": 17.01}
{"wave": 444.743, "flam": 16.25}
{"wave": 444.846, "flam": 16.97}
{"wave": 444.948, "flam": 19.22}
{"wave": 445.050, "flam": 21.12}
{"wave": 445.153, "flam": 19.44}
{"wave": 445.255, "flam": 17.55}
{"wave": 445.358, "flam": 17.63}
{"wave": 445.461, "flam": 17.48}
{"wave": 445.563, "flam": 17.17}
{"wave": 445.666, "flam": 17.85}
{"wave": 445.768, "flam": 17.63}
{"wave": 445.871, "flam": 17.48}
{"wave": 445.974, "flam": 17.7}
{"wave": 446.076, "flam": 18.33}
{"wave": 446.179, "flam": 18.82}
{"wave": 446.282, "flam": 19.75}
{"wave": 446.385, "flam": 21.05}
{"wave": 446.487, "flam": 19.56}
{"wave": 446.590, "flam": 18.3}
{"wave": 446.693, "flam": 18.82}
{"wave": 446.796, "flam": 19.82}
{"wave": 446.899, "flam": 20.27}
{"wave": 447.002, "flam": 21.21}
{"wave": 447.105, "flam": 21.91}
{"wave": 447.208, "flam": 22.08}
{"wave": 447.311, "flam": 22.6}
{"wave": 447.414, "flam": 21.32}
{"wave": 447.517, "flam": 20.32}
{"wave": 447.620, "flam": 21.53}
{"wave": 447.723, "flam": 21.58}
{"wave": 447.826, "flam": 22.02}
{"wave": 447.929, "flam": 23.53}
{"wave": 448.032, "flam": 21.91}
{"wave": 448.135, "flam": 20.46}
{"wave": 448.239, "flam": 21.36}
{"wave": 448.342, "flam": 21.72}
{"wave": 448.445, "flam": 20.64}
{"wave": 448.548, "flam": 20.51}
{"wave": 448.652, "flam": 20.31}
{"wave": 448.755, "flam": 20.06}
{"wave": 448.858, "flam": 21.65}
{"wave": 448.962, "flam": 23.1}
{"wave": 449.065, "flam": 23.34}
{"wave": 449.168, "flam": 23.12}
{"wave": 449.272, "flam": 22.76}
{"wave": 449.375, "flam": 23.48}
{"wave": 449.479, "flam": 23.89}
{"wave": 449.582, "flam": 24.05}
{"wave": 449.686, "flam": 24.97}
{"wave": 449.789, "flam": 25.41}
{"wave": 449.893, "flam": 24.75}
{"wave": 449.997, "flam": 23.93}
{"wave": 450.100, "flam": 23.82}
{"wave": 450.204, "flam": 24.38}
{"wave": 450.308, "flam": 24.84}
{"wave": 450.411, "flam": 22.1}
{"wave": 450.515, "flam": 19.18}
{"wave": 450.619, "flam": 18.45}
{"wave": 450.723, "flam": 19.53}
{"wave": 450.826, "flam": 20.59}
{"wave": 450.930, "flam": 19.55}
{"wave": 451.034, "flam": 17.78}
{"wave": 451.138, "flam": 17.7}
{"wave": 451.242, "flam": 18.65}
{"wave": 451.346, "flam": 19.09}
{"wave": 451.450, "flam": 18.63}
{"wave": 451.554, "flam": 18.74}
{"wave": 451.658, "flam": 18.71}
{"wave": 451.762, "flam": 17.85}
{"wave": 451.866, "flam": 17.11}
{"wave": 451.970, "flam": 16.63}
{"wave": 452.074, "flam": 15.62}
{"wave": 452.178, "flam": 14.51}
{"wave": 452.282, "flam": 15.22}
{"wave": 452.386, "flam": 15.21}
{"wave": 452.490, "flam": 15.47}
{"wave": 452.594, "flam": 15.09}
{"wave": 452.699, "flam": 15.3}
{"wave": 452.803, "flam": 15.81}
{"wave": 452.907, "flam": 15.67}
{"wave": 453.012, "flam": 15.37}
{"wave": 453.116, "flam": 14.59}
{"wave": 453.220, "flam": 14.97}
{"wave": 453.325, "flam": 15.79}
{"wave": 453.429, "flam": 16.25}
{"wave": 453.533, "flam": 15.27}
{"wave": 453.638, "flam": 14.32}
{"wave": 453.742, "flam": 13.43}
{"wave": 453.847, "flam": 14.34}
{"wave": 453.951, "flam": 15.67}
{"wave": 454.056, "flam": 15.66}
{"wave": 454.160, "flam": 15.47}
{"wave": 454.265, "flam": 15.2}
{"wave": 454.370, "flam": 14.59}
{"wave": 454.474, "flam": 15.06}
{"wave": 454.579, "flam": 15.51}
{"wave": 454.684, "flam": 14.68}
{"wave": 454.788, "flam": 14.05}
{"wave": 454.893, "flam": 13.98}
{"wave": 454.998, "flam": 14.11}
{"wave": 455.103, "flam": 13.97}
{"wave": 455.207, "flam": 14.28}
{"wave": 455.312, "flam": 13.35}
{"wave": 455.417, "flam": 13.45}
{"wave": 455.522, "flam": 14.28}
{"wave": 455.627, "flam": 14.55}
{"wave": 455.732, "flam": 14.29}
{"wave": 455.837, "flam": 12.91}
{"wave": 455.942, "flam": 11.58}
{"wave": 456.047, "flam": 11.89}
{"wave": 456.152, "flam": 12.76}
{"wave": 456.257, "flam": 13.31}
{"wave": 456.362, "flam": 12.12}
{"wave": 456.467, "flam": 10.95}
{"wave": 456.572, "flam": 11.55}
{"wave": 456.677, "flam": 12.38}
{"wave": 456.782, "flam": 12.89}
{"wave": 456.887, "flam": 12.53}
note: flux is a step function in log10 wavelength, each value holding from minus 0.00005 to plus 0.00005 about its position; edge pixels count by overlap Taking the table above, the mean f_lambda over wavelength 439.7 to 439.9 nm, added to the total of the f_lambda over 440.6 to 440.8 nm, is 40.1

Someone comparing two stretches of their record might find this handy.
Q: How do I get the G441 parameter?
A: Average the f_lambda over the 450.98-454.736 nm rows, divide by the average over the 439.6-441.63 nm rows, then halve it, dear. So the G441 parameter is 0.57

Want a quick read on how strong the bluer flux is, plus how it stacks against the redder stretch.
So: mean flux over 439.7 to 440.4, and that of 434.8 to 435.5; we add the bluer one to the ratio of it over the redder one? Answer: 11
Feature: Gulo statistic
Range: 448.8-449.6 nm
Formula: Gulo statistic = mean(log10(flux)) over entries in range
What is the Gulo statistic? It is 1.36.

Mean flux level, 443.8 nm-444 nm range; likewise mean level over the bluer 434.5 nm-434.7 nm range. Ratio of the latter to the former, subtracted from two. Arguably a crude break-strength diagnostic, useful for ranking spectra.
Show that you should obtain 1.46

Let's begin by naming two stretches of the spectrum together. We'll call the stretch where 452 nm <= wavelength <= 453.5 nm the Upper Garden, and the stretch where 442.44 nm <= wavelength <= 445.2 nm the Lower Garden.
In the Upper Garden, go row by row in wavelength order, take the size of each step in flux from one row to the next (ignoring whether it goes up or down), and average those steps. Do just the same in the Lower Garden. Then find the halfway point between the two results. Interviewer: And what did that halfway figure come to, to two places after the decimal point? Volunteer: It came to 0.69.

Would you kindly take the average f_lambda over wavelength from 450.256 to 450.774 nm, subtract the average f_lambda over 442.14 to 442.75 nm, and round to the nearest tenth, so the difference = 7.3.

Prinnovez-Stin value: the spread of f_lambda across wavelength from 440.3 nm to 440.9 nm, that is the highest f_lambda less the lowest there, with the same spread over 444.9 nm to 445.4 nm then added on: 6.12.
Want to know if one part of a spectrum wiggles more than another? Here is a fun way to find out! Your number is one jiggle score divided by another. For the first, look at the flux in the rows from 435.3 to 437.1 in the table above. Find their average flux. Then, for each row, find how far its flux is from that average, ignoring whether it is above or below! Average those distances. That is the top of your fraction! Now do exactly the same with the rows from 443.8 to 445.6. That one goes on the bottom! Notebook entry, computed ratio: 0.49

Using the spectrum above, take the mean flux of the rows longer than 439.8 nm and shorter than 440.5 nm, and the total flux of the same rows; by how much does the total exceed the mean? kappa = 88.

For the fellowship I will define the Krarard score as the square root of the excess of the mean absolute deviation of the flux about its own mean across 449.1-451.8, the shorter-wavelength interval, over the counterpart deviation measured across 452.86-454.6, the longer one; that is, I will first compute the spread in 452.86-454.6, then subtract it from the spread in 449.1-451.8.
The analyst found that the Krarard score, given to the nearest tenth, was 1.4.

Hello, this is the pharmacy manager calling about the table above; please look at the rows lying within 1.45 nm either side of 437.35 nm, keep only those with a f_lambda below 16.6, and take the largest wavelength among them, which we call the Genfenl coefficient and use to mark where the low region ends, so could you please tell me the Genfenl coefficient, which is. 438.742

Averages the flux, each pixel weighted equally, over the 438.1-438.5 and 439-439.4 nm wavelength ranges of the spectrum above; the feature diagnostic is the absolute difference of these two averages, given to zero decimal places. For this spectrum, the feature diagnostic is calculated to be 0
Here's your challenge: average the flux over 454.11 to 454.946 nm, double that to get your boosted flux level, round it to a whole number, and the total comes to 30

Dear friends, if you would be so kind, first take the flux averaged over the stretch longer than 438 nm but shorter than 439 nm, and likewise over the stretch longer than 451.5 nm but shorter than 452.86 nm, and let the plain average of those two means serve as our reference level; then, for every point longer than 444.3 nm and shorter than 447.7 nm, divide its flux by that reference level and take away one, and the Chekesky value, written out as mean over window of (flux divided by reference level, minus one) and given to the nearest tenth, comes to 0.2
